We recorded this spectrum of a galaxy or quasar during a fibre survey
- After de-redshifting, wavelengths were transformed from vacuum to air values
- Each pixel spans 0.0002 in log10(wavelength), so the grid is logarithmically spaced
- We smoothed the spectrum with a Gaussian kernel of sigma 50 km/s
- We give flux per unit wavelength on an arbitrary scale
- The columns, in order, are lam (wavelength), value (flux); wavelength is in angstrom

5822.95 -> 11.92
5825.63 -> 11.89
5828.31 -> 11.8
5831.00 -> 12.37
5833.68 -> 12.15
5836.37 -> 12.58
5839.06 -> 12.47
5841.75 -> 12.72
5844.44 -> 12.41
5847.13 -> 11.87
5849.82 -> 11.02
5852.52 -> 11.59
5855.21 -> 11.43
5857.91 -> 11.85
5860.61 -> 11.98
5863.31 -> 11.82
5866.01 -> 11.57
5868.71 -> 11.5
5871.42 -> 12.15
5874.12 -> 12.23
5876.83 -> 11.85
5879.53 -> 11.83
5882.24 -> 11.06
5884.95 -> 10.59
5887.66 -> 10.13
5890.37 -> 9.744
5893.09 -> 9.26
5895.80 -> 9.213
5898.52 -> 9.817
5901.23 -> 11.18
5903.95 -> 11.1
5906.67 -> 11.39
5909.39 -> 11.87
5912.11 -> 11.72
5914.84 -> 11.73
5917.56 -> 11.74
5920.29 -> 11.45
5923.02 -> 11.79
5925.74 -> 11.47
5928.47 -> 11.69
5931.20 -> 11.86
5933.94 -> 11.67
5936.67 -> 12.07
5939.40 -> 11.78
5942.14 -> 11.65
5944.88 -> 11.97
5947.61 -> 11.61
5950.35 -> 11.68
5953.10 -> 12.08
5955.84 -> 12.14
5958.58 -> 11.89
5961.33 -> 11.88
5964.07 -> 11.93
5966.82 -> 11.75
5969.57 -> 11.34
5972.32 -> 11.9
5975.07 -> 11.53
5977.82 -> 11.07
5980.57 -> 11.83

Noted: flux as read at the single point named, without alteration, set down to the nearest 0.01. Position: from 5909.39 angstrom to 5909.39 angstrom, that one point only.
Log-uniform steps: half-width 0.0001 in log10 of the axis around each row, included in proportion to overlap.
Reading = 11.87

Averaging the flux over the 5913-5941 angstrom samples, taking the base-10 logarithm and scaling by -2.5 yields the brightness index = -2.67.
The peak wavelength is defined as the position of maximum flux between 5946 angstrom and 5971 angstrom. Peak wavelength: 5955.84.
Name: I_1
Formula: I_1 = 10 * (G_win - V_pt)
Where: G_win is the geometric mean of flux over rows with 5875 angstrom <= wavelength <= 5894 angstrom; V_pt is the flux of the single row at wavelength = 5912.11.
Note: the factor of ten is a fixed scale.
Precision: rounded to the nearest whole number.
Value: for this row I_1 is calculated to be -11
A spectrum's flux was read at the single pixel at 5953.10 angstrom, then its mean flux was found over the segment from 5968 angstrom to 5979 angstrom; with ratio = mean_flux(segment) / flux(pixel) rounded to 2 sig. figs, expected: 0.95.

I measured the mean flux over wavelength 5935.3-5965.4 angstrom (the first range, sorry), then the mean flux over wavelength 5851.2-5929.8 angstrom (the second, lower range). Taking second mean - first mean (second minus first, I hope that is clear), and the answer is -0.6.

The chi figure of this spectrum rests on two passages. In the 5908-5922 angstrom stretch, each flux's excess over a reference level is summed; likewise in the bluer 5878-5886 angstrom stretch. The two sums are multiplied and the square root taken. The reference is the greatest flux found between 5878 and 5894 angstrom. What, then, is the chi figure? 1.1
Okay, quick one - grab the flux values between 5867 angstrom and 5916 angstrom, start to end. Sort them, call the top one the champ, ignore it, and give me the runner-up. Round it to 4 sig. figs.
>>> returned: 12.15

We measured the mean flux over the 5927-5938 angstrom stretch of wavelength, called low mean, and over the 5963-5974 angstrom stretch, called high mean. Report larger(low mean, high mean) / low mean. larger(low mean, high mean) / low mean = 1.000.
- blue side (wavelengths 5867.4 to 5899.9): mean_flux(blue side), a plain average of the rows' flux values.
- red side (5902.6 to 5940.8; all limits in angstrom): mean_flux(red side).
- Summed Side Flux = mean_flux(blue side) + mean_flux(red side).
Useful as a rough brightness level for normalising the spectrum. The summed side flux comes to 22.4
